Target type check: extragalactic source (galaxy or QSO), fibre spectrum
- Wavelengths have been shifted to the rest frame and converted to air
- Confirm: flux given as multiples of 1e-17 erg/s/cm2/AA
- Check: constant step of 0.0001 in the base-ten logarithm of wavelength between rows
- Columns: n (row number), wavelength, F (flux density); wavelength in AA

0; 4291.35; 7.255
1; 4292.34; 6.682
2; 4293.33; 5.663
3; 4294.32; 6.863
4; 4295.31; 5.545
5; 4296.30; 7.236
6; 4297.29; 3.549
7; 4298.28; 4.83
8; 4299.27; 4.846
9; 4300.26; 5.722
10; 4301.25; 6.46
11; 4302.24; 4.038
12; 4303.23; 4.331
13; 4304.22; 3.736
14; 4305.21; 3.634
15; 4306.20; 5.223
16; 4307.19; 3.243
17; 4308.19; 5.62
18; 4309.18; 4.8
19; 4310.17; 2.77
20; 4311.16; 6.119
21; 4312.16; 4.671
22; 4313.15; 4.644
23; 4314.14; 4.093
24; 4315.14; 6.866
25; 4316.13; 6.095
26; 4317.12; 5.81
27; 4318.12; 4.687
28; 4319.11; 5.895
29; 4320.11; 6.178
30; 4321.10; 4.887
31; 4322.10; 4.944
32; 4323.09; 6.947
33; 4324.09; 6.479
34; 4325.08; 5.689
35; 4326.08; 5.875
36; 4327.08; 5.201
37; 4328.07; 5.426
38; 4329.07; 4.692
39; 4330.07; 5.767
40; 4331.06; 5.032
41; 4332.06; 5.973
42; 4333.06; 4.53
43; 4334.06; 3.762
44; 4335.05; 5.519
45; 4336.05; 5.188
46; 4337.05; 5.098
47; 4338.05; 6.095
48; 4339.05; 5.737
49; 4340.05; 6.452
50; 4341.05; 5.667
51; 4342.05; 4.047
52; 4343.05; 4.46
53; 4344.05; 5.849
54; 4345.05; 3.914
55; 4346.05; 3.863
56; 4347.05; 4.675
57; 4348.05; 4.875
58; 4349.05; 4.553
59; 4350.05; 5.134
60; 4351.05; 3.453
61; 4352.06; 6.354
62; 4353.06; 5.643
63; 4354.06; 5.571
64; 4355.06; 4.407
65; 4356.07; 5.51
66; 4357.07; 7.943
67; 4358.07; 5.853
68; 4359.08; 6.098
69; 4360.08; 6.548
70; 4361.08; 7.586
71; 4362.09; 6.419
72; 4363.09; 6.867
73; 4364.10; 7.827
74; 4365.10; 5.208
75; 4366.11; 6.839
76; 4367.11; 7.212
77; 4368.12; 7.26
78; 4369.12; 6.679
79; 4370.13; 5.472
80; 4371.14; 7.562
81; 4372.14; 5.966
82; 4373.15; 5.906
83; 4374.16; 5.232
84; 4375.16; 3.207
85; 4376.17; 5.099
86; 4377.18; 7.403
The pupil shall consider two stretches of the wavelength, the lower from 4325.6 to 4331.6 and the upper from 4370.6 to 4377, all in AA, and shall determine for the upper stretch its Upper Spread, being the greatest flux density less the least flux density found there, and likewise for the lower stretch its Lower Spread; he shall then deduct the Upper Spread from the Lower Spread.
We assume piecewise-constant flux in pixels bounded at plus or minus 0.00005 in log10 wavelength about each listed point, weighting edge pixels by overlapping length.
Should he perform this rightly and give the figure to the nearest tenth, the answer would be -3.2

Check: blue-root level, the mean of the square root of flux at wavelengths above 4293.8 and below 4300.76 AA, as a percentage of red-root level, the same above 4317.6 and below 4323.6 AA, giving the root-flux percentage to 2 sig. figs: 99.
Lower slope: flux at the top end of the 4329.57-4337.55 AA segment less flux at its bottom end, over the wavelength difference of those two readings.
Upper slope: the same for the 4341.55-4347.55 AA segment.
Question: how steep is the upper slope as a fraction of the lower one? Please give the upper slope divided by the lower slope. -1.3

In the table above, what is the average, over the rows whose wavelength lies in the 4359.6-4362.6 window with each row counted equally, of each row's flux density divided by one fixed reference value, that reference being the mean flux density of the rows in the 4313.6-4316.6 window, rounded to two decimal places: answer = 1.21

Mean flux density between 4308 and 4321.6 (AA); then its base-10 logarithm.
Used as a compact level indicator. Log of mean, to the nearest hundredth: 0.72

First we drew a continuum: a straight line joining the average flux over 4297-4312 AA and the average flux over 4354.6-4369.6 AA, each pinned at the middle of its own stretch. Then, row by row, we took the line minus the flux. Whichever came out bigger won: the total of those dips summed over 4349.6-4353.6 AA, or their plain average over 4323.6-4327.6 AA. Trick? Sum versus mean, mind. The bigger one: 4.2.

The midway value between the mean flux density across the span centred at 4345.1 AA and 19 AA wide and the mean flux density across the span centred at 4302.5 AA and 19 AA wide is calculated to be 5.02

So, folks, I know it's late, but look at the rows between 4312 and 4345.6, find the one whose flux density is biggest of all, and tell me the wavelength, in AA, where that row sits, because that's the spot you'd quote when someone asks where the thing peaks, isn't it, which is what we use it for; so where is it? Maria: 4323.09 AA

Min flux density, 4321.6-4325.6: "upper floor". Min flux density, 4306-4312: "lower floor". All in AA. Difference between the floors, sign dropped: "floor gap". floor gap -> 2.2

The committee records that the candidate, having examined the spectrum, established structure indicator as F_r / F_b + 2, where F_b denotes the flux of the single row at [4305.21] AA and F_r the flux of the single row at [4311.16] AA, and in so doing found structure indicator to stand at 3.7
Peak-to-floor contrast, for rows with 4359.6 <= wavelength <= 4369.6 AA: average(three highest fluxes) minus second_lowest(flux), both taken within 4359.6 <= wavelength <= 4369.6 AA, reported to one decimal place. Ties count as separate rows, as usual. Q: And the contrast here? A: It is 1.1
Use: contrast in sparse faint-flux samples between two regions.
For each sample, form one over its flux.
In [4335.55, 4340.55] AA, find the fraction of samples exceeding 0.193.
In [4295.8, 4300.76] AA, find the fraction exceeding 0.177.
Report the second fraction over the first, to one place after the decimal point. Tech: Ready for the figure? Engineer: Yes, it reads 3.0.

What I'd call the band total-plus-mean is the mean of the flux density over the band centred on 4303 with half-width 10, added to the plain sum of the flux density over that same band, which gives 104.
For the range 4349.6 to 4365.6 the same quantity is 102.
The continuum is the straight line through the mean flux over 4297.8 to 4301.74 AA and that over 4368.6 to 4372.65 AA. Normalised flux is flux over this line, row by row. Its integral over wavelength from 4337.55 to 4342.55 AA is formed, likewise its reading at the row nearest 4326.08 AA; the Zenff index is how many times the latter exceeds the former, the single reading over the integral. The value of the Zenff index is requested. 0.217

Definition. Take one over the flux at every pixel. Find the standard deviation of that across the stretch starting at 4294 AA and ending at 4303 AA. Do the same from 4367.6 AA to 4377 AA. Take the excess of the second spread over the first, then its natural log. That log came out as -5.2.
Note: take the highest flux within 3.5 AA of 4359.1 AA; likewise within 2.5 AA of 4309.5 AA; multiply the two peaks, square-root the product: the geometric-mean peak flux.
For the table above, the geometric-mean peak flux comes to 6.97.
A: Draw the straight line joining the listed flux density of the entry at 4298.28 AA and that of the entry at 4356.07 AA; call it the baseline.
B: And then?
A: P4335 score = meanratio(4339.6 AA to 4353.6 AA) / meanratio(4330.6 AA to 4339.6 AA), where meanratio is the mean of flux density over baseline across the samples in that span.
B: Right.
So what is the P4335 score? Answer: 0.92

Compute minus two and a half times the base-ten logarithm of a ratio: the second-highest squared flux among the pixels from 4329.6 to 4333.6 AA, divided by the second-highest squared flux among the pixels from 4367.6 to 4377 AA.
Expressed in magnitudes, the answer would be 0.50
